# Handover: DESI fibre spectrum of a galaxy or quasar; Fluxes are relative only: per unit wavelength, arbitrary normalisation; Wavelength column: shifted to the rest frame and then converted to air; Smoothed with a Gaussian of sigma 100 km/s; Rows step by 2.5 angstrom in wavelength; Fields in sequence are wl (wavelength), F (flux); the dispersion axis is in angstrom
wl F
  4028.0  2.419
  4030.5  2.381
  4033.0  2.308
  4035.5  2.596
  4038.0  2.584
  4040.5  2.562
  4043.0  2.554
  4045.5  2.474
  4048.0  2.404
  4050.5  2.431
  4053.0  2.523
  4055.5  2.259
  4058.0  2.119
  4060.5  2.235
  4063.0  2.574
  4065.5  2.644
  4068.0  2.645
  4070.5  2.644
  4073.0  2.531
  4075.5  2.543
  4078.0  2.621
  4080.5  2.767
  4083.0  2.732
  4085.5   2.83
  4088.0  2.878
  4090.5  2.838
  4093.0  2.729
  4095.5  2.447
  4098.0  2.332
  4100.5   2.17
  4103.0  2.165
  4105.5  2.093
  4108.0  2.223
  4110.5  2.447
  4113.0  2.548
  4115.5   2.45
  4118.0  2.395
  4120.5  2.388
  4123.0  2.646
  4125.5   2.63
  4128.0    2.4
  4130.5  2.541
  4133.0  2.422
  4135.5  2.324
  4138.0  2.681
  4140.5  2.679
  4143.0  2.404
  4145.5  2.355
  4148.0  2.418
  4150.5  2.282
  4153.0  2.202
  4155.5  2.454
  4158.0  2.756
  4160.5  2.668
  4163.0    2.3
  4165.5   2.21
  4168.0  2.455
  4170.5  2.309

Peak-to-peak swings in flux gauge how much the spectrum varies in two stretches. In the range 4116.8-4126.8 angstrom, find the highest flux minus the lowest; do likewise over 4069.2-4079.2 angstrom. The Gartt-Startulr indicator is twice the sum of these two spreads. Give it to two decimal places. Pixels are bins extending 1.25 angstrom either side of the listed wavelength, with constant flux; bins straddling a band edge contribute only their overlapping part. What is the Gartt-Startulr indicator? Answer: 0.74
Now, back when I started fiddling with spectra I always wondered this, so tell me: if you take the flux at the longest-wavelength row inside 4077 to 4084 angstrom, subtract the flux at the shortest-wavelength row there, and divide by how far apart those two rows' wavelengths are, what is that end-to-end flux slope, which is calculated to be 0.02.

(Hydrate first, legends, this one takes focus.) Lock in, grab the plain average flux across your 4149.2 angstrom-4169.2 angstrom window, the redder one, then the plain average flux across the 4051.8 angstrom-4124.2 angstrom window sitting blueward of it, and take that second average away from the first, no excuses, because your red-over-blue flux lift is -0.08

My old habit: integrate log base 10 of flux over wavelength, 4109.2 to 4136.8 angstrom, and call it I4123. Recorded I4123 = 11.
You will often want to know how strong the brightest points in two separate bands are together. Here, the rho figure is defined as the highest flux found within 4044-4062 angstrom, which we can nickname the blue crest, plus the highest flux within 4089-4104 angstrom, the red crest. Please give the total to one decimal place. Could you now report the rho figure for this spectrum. 5.4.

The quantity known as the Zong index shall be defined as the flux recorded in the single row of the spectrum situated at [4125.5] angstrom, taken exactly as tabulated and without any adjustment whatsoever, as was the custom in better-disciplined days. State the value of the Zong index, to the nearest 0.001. 2.630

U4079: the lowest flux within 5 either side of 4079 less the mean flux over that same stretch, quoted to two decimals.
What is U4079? -0.12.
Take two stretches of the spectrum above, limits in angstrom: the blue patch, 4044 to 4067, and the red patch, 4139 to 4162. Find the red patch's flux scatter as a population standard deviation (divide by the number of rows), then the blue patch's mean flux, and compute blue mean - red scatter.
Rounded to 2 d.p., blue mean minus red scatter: 2.23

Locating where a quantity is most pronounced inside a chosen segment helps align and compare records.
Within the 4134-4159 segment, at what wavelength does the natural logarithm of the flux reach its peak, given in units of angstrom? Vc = 4158.0 angstrom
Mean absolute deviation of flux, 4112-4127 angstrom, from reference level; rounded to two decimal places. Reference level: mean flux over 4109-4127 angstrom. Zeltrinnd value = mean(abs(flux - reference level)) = 0.10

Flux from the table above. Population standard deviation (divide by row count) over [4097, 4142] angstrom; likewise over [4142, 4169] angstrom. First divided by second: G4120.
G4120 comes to 1.05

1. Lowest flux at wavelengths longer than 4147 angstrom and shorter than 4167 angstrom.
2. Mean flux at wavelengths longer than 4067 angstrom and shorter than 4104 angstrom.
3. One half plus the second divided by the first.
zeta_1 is 1.68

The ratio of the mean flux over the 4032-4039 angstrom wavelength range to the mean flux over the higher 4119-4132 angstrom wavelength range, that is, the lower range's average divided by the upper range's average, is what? 0.99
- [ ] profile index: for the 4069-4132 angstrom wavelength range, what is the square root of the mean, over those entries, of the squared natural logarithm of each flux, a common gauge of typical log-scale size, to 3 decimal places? 0.924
